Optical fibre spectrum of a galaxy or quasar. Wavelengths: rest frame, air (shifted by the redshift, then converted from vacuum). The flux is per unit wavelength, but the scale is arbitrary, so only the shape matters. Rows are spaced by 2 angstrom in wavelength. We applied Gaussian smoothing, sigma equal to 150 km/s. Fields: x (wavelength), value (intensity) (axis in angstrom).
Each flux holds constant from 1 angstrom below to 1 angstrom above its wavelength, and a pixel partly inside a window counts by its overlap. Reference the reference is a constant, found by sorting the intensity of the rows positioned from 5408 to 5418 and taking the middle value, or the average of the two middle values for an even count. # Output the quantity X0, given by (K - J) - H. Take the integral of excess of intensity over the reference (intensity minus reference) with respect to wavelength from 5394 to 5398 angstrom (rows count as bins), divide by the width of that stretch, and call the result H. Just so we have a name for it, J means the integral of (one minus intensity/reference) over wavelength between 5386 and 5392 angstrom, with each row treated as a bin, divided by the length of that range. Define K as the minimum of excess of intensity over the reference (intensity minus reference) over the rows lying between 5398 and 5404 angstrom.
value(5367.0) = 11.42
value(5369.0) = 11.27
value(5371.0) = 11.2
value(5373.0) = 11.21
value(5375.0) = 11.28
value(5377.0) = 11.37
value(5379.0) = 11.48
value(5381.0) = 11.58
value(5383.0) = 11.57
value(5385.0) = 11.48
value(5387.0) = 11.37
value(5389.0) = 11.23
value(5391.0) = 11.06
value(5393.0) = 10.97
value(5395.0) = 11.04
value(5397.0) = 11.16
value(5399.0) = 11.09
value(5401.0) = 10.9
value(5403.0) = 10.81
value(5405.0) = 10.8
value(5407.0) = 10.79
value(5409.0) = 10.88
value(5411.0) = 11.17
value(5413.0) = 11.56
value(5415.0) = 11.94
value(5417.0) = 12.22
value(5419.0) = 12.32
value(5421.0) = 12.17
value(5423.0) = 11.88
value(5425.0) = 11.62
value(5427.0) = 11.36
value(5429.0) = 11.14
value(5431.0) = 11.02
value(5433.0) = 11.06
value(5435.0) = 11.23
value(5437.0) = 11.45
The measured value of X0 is -0.3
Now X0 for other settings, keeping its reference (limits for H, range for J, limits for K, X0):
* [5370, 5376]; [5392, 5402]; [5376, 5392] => -0.2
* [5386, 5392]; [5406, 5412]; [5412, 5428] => 0.1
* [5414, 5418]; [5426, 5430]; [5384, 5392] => -1.0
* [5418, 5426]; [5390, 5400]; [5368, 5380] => -0.8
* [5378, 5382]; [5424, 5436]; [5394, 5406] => -0.8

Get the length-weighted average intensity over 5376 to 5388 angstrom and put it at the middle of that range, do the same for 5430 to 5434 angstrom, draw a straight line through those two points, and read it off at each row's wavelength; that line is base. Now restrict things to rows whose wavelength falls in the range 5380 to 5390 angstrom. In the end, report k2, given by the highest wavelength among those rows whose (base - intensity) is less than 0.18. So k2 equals 5387.0 angstrom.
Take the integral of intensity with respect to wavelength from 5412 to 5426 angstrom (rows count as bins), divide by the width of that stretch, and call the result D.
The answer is 11.96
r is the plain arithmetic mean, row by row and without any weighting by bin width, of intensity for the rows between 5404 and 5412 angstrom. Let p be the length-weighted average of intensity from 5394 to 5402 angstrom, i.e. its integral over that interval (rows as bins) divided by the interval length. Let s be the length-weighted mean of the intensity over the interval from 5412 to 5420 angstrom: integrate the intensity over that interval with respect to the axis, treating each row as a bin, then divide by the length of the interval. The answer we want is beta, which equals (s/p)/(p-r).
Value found 8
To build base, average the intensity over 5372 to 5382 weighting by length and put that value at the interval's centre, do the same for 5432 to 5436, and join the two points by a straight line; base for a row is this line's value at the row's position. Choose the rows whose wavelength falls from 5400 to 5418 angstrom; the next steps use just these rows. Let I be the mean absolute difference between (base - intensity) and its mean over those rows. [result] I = 0.468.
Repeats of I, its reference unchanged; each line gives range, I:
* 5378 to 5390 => 0.090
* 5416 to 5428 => 0.296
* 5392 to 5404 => 0.097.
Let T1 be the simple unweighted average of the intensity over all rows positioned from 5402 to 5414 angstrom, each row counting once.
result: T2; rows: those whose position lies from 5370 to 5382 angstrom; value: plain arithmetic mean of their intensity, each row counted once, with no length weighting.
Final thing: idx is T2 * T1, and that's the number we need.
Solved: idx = 125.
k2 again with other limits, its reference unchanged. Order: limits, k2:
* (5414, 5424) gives 5423.0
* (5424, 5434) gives 5433.0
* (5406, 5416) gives 5415.0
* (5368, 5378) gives 5377.0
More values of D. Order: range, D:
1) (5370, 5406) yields 11.20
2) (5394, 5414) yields 11.02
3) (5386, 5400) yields 11.13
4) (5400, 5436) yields 11.38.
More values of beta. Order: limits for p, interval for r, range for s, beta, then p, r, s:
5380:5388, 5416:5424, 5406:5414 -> -1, 11.5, 12.1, 11.1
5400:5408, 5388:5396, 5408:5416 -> -4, 10.8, 11.1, 11.4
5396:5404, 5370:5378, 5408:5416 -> -4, 11.0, 11.3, 11.4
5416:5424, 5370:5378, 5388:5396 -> 1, 12.1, 11.3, 11.1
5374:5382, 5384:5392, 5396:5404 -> 7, 11.4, 11.3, 11.0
